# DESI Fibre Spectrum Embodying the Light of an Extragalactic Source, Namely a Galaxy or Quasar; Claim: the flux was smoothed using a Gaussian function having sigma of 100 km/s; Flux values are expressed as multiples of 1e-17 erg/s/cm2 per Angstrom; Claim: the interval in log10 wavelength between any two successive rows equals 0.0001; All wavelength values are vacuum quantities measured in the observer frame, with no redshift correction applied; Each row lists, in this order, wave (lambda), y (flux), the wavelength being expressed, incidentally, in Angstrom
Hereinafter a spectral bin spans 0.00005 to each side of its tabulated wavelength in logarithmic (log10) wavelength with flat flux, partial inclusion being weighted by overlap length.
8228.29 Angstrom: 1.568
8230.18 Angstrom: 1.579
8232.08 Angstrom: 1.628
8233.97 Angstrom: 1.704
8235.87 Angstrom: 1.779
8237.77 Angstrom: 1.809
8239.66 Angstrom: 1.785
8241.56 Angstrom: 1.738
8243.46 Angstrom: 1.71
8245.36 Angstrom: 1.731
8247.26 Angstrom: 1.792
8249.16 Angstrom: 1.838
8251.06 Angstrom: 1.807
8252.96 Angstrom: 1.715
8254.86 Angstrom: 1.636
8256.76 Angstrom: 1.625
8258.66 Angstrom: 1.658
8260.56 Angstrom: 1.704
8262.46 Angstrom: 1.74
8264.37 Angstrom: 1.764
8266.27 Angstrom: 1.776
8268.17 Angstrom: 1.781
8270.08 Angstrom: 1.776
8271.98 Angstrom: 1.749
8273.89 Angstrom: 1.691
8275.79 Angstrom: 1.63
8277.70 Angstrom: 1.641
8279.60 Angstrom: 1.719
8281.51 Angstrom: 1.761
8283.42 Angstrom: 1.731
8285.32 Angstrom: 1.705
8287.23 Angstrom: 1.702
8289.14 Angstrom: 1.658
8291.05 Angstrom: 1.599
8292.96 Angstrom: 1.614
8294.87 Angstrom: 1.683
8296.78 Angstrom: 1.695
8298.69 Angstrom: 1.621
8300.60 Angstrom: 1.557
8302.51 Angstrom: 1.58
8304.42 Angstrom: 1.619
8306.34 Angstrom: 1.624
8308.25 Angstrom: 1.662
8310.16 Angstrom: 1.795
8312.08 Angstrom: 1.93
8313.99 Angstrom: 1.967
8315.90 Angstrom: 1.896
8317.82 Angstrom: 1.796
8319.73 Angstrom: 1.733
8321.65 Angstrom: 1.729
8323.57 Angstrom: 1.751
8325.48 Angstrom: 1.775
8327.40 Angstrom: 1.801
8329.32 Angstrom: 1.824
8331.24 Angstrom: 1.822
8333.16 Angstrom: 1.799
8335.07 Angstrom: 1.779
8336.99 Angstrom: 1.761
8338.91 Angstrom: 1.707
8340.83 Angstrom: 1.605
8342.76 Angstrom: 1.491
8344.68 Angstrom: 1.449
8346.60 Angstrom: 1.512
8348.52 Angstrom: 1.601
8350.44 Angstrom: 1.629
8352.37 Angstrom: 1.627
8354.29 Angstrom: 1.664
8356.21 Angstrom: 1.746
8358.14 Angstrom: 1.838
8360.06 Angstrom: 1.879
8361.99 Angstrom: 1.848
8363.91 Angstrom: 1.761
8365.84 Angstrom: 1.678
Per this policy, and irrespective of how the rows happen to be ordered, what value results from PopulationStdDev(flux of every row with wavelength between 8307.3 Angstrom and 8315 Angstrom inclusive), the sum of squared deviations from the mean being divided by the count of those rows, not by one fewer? 0.12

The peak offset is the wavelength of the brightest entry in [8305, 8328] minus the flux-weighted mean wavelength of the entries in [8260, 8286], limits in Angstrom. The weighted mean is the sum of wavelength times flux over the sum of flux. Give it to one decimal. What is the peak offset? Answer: 41.1 Angstrom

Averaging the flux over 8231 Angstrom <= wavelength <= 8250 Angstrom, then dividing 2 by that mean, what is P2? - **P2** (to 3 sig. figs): 1.14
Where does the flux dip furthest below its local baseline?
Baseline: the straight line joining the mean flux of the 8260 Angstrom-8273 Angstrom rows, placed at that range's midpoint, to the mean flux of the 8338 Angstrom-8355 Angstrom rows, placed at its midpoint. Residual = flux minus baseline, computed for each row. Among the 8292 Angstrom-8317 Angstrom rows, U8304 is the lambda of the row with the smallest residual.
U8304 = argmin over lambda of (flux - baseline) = 8300.60 Angstrom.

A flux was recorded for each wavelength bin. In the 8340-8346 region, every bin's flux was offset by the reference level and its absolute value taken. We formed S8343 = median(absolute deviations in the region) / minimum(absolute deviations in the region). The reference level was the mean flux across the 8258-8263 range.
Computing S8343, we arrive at 2.2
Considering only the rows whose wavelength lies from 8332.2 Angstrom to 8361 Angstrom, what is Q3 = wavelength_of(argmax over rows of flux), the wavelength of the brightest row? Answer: 8360.06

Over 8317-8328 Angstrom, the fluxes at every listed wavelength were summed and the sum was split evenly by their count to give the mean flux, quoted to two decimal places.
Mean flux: 1.76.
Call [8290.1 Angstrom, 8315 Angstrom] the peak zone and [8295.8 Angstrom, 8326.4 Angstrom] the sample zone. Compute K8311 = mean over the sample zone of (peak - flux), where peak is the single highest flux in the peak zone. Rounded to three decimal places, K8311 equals 0.234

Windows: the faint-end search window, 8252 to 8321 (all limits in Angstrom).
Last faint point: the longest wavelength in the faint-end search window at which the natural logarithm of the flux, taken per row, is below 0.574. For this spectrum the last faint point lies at 8319.73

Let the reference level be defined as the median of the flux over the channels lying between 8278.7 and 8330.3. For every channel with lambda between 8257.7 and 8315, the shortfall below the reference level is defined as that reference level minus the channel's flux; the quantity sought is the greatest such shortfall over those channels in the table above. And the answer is 0.16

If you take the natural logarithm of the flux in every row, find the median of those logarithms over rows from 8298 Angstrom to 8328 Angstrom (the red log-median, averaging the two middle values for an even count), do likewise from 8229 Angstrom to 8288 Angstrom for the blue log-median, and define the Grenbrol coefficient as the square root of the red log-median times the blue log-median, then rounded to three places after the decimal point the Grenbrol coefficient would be 0.552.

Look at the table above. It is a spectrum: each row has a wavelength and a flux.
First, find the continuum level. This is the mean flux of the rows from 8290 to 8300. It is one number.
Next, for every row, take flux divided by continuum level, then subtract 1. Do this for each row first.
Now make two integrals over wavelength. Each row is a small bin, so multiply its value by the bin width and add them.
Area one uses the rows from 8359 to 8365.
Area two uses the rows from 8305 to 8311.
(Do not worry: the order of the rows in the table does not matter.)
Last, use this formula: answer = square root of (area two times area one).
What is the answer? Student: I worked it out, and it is 0.34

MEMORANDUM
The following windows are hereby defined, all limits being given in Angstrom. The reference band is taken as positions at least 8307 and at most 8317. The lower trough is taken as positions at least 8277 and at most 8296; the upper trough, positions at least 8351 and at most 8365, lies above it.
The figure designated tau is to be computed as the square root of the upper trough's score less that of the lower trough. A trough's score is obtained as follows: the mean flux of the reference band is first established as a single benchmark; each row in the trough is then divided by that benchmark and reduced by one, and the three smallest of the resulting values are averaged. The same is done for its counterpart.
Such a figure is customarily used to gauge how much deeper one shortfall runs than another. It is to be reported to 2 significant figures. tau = 0.18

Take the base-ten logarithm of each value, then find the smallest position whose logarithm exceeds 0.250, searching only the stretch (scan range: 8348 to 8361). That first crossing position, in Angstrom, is 8358.14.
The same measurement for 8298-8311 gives 8310.16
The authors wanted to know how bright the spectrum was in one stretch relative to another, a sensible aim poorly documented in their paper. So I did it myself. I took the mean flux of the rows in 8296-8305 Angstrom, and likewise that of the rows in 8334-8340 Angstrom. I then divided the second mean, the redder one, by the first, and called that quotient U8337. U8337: 1.08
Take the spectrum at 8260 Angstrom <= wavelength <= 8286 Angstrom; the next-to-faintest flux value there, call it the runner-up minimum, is 1.641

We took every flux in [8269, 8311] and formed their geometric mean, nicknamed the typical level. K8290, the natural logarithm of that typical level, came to 0.514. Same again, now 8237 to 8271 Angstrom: 0.555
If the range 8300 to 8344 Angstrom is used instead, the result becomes 0.551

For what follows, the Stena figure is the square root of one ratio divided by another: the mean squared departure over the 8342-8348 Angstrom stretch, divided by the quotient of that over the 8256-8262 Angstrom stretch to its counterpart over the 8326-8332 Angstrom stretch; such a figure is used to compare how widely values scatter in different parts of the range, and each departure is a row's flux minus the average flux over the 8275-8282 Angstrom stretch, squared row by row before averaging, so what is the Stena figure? 0.64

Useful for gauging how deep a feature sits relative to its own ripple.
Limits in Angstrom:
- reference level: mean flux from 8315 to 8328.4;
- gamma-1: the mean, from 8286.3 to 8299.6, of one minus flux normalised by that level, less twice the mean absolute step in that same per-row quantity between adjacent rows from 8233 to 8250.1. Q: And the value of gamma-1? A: 0.03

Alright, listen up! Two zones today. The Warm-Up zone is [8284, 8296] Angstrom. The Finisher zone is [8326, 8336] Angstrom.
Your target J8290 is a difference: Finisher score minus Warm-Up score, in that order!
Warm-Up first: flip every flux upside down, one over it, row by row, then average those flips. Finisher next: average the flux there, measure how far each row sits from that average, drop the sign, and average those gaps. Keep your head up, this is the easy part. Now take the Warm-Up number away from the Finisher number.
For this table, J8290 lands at -0.59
